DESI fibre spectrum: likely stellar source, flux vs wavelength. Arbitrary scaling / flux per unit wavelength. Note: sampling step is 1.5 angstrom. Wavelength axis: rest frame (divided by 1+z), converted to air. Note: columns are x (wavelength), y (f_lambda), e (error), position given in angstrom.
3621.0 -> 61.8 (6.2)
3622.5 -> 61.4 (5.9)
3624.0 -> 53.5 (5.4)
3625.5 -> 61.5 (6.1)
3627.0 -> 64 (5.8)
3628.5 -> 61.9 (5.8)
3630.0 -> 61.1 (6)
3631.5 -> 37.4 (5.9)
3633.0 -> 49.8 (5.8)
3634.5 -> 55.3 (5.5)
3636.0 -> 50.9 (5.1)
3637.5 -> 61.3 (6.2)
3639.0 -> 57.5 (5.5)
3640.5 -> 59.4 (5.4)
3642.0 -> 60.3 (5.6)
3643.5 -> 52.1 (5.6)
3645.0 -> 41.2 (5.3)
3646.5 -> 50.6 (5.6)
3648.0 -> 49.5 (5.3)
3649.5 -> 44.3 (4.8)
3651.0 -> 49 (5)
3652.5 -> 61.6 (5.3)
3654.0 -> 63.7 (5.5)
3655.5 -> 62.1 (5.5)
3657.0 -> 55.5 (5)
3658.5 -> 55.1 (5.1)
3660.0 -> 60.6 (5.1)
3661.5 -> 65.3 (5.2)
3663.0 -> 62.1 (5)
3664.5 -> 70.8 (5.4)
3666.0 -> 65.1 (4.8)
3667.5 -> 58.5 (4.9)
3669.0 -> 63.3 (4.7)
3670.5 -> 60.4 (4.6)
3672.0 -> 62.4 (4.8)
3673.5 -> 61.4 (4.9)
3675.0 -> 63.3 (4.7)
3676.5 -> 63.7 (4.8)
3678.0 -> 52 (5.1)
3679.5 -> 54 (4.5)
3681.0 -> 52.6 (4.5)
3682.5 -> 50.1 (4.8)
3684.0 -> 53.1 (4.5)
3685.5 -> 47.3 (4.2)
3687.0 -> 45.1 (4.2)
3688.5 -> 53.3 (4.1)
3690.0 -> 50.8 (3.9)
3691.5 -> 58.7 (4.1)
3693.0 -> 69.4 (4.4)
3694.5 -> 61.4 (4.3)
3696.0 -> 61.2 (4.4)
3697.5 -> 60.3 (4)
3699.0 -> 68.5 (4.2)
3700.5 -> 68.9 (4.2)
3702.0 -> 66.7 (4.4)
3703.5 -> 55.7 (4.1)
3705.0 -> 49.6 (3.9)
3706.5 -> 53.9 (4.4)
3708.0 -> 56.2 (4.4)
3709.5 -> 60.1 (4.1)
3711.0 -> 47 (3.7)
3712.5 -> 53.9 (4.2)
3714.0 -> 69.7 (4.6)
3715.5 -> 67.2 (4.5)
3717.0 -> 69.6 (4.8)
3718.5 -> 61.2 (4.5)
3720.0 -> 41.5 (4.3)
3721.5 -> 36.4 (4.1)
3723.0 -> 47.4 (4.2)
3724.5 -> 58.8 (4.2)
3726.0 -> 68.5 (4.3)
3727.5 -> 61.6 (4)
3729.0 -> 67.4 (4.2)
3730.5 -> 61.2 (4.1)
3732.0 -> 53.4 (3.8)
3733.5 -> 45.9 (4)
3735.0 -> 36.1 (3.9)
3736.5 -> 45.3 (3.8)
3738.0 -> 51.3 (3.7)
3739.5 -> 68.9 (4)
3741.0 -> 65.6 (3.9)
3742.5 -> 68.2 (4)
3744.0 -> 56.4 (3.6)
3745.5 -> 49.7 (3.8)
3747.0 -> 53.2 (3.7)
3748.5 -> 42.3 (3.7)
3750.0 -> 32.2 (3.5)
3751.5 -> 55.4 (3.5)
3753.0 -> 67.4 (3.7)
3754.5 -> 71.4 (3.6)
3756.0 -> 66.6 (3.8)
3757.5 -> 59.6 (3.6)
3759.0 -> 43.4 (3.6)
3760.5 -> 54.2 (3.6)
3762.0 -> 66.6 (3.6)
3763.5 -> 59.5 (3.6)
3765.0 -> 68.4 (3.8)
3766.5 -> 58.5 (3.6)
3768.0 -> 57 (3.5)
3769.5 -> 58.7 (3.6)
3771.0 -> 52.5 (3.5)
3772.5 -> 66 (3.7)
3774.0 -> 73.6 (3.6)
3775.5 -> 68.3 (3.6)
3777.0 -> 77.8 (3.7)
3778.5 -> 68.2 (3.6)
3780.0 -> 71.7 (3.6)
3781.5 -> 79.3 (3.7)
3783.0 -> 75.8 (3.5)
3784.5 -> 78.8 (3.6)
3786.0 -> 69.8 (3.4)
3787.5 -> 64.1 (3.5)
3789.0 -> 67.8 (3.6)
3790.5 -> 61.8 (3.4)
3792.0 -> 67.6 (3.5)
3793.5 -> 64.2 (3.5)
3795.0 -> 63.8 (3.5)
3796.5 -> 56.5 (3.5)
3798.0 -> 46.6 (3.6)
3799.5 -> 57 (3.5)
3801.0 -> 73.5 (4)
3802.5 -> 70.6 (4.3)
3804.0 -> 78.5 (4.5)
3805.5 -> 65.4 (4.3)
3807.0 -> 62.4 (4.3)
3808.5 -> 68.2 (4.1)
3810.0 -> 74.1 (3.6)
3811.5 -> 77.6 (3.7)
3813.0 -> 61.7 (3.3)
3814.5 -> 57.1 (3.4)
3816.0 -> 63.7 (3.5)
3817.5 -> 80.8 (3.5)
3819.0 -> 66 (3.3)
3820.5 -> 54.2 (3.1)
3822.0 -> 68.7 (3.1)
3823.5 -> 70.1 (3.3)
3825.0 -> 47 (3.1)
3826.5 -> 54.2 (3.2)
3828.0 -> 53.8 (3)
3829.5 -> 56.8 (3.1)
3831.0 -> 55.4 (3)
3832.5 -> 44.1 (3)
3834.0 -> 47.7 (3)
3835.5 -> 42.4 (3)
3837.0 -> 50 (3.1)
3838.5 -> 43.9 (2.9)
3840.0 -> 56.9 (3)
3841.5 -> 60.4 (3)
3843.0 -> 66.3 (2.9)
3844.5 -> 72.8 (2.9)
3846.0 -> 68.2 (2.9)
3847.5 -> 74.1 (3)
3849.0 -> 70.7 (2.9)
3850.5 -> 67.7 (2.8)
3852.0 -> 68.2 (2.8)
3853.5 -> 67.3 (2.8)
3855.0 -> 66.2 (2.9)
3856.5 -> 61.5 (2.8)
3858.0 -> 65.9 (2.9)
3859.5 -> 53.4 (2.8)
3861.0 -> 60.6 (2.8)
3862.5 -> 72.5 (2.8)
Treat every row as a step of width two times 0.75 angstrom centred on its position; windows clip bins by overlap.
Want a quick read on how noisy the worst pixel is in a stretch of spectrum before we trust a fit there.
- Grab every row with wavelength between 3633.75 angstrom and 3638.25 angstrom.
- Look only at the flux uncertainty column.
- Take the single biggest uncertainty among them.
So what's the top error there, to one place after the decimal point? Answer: 6.2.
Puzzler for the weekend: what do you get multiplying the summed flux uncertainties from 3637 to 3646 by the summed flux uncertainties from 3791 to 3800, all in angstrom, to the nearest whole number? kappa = 709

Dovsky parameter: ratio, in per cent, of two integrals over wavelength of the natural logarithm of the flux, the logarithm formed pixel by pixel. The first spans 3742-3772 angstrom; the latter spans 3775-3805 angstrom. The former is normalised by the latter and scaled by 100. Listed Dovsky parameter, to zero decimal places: 96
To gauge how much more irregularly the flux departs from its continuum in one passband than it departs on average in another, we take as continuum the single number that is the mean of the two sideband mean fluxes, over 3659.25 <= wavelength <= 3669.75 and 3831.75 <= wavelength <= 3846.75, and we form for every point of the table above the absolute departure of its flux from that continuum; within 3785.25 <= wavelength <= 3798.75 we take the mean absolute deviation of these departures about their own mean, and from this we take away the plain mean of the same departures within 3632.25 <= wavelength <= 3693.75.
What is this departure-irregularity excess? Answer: -3.0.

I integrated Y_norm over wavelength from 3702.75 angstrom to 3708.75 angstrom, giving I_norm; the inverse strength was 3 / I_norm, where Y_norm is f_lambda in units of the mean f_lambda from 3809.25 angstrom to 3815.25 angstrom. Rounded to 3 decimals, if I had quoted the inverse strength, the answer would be 0.628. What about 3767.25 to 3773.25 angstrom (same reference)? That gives 0.577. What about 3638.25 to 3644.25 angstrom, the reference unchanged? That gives 0.590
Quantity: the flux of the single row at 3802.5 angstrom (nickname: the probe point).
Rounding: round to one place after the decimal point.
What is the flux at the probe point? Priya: 70.6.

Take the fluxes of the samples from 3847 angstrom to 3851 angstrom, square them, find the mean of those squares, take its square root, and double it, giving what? 142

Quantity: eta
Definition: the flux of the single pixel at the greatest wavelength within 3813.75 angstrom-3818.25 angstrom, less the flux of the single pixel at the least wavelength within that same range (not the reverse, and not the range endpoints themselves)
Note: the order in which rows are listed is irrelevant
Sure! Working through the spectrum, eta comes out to 24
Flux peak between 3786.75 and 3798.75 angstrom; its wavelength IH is 3789.0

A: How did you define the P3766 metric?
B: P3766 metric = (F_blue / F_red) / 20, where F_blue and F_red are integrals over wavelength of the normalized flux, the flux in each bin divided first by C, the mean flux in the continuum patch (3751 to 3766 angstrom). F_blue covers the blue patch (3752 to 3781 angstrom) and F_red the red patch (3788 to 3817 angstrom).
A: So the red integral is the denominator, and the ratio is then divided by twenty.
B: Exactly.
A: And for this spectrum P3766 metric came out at 0.0488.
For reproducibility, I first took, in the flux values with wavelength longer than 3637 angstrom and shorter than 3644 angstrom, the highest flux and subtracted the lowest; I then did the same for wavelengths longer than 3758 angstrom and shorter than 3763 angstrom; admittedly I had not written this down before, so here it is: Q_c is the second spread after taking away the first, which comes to 14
